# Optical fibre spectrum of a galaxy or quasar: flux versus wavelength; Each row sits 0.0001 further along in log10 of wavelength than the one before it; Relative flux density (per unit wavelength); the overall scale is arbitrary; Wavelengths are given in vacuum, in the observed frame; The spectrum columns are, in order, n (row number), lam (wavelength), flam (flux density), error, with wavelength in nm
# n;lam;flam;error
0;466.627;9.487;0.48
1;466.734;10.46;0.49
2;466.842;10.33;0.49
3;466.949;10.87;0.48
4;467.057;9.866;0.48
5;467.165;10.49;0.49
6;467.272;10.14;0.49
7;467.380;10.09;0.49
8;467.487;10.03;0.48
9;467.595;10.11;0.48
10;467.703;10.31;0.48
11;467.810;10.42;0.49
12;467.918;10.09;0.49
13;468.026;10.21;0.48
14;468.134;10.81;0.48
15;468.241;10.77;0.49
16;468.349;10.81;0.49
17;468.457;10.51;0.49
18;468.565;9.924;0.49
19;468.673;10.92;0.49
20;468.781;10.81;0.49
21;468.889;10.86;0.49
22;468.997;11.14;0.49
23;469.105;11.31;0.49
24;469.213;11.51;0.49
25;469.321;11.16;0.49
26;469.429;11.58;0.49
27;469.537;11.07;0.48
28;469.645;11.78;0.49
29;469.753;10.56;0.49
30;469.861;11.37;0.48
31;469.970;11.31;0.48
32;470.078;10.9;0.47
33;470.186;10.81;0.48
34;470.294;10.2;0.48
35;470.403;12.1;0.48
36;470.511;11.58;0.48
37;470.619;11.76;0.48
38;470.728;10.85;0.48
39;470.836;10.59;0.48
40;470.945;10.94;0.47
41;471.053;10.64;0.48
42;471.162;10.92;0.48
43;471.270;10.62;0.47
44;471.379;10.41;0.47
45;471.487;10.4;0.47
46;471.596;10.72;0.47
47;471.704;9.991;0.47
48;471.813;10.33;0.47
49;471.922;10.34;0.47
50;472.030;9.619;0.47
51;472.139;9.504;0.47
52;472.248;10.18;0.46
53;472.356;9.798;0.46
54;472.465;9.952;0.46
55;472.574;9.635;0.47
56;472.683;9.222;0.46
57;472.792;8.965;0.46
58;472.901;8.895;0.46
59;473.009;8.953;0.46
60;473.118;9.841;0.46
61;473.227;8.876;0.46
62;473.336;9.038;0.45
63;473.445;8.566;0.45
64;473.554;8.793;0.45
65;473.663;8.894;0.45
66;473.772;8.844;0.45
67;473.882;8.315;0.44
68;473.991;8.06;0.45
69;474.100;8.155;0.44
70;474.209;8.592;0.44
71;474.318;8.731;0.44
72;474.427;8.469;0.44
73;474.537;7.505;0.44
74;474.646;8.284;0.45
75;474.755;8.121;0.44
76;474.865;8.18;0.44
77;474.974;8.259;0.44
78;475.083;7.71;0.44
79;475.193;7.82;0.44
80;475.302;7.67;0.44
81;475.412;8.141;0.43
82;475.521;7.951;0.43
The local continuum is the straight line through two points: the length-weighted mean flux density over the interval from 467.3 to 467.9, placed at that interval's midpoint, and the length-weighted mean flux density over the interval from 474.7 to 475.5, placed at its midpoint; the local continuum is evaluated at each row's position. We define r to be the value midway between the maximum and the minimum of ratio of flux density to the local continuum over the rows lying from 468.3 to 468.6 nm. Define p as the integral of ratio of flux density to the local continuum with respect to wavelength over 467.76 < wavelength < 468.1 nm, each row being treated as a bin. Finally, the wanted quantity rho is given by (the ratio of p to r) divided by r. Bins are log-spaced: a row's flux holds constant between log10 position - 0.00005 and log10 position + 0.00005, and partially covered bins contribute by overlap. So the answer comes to 0.32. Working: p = 0.35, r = 1.04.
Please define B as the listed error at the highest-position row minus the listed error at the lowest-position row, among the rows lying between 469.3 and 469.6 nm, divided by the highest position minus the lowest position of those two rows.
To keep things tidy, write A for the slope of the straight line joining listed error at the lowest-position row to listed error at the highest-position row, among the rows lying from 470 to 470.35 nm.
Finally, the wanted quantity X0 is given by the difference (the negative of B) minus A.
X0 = 0.00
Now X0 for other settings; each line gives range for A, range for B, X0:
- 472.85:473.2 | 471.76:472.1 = 0.00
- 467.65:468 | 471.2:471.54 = -0.05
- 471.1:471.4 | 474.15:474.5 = 0.05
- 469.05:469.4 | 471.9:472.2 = 0.00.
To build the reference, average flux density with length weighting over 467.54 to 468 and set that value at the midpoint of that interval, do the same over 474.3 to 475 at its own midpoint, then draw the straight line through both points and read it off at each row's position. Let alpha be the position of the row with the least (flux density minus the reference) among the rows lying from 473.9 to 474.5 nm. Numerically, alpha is 473.991 nm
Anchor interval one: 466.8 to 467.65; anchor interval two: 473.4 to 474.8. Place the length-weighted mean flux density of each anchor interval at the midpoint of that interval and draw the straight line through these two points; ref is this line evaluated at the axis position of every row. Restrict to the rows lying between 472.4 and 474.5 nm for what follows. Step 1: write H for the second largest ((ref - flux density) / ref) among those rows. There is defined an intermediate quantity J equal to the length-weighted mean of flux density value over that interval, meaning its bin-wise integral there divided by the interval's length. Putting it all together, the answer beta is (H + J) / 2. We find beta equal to 4.45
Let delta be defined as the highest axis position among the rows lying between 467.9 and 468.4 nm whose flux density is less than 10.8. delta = 468.241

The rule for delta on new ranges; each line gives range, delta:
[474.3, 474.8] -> 474.755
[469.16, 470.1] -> 469.753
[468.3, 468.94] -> 468.565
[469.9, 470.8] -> 470.294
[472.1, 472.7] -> 472.683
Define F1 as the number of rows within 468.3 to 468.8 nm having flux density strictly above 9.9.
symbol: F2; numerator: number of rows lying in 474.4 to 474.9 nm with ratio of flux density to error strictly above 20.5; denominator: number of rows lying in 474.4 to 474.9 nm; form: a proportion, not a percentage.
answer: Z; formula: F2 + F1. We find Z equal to 5.0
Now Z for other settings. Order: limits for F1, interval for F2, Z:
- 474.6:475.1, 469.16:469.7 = 1.0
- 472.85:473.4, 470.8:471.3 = 1.0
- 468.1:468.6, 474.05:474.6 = 5.0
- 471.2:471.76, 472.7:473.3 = 5.2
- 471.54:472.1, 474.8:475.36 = 4.0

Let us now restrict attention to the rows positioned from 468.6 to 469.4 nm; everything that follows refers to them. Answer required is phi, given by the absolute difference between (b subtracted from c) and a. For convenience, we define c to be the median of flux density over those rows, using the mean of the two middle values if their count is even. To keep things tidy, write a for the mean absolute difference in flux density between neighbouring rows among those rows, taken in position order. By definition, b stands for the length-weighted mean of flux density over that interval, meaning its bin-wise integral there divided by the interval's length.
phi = 0.1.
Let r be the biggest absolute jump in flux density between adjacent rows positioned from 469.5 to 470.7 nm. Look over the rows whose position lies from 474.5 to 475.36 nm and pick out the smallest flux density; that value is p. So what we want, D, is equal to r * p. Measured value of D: 14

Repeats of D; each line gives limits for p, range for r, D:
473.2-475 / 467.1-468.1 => 3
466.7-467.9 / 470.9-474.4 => 10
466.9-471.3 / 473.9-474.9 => 10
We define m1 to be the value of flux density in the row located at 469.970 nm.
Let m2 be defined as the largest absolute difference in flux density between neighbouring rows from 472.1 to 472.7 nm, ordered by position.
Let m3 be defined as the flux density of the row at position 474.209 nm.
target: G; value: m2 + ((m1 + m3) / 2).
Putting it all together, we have 10.6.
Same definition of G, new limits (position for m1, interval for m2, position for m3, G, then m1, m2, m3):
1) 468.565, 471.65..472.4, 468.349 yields 11.1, 9.924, 0.72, 10.81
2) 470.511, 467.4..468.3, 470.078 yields 11.8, 11.58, 0.60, 10.9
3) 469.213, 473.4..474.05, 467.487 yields 11.3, 11.51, 0.53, 10.03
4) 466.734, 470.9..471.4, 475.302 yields 9.4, 10.46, 0.30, 7.67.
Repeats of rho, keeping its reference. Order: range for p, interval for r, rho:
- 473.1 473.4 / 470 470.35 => 0.26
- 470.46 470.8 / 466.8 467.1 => 0.41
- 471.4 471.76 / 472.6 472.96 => 0.38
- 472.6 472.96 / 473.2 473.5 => 0.35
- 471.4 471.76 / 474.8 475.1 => 0.42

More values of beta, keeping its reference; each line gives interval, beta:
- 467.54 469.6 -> 5.38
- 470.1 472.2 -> 5.29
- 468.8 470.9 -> 5.53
